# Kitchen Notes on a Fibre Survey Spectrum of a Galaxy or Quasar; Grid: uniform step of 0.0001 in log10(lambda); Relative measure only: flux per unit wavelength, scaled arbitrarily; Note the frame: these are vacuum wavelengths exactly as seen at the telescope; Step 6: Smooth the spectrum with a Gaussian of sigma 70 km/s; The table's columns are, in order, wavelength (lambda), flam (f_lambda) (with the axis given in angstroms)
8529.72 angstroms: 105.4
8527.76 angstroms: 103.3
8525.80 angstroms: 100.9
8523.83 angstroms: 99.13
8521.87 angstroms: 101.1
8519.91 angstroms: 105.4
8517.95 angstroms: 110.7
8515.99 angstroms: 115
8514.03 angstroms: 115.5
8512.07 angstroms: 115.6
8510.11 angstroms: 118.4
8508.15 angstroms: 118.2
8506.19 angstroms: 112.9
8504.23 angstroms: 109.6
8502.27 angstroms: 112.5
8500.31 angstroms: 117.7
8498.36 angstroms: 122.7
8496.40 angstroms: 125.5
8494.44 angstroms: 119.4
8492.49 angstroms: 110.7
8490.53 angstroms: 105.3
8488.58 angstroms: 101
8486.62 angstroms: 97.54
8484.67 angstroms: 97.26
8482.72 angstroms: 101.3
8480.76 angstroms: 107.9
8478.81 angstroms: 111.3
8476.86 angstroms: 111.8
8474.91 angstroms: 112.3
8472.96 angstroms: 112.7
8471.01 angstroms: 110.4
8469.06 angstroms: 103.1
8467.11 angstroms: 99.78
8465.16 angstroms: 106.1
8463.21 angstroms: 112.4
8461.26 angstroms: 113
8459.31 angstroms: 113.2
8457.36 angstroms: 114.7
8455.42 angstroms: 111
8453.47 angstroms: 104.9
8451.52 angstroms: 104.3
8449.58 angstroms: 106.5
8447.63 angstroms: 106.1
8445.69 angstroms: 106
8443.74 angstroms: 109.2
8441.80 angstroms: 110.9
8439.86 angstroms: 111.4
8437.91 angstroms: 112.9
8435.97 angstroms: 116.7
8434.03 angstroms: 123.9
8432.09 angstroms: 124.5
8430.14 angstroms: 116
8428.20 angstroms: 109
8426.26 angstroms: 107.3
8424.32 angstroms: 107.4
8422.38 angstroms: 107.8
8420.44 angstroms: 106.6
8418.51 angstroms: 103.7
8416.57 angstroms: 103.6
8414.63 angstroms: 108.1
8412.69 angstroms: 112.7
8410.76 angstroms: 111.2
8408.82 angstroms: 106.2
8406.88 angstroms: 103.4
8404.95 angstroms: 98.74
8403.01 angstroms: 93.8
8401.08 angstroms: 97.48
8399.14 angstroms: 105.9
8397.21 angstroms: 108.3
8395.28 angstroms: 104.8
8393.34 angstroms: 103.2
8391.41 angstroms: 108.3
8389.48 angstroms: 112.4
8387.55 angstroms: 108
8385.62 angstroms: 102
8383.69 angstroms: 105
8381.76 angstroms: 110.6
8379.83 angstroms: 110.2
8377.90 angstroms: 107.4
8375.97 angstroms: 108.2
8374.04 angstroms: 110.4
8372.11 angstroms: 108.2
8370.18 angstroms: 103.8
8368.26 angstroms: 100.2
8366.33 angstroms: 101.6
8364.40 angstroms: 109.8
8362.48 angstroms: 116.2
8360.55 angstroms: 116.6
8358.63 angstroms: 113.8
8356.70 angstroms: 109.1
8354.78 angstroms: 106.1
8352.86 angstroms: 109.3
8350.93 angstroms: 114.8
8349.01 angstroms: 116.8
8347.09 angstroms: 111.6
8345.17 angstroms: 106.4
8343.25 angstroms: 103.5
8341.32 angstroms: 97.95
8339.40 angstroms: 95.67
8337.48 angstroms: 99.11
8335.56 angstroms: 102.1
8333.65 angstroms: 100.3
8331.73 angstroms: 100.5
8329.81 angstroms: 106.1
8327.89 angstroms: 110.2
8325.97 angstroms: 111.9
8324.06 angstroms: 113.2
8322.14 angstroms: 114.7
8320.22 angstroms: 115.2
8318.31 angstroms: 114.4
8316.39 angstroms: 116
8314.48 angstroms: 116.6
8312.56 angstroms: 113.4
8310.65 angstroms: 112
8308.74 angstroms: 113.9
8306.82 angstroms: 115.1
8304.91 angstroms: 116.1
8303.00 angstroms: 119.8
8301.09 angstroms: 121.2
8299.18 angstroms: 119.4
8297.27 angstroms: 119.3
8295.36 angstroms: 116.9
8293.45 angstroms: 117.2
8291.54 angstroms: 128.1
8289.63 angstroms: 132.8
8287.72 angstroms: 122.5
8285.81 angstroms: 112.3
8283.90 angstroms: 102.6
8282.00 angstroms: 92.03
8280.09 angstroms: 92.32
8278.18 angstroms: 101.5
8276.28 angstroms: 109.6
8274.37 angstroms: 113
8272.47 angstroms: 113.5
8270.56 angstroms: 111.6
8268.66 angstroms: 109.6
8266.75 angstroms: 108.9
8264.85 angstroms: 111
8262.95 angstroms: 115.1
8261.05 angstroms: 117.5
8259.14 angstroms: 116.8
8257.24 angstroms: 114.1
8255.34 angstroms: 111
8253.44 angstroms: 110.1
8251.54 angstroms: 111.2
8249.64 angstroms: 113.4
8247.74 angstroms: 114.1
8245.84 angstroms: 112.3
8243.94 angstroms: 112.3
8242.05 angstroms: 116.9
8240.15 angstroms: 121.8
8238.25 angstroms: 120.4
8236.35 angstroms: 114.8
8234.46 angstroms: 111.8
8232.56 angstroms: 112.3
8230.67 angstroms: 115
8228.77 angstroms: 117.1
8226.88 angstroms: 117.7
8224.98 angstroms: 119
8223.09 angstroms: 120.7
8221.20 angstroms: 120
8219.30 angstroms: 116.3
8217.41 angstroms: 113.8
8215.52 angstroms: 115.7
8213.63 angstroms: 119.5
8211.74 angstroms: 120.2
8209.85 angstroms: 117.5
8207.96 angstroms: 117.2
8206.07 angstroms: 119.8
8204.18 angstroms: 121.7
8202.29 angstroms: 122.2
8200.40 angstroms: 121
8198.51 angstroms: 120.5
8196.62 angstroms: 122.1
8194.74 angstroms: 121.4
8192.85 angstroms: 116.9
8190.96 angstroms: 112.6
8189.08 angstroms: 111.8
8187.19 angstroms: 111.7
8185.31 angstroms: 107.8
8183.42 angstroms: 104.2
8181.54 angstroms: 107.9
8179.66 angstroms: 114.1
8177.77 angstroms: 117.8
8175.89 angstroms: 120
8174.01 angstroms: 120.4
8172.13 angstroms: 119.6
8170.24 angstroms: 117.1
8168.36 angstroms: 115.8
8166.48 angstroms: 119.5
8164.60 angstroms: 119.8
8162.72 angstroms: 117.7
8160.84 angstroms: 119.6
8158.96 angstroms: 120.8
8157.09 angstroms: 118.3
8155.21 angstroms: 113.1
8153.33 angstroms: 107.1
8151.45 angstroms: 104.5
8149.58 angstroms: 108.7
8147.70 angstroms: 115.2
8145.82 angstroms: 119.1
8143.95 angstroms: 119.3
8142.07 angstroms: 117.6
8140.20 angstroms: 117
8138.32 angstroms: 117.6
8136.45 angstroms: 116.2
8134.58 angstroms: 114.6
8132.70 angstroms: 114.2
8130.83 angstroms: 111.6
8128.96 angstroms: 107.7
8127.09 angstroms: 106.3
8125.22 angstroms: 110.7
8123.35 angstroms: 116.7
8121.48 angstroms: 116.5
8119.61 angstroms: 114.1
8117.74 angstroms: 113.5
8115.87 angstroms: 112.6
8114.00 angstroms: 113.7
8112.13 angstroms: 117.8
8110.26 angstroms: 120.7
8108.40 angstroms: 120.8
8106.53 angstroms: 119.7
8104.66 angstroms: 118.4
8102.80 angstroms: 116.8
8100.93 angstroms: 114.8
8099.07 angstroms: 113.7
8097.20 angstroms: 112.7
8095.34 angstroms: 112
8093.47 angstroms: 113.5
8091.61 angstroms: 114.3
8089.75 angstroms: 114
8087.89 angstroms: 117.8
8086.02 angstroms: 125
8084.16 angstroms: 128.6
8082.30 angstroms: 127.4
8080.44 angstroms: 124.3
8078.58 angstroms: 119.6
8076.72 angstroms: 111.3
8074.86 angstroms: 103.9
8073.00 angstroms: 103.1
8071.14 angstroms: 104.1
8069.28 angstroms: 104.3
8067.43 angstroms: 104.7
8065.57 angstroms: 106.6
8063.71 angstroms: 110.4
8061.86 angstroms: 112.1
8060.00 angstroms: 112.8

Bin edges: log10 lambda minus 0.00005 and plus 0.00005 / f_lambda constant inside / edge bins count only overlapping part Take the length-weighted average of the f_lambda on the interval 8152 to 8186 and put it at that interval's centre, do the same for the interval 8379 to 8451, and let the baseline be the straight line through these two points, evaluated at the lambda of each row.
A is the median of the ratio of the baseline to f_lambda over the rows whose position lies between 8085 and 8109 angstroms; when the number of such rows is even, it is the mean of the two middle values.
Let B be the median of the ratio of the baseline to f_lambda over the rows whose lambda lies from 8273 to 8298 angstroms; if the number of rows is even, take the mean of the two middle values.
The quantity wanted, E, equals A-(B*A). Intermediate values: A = 1.02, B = 0.99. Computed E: 0.006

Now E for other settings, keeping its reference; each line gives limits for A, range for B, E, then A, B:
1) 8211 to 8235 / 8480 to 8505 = 0.037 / 0.97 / 0.96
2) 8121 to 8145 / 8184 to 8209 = 0.045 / 1.00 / 0.95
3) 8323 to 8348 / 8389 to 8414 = -0.027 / 1.07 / 1.03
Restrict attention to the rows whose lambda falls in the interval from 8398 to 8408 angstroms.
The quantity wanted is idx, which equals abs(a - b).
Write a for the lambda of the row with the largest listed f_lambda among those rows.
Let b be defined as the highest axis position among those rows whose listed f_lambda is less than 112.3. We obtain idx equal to 7.7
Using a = 8399.14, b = 8406.88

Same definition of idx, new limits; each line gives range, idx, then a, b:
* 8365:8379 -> 3.9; 8374.04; 8377.90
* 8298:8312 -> 9.6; 8301.09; 8310.65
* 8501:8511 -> 5.9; 8510.11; 8504.23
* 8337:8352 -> 1.9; 8349.01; 8347.09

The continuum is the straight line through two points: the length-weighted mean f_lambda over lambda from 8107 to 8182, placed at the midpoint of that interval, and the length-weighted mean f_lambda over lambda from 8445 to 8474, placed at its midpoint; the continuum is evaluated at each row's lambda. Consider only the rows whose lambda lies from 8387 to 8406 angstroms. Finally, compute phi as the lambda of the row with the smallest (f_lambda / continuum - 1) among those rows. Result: 8403.01 angstroms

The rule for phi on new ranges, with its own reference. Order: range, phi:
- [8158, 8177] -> 8168.36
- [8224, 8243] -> 8234.46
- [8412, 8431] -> 8416.57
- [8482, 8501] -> 8484.67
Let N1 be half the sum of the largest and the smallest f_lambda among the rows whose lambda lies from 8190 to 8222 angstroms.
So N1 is 117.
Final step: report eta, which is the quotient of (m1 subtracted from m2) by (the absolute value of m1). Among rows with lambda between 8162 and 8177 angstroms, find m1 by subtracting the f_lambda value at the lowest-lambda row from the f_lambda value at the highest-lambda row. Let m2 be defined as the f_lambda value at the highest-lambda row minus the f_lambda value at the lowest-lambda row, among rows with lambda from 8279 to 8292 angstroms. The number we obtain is 14.6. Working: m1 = 2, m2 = 35.8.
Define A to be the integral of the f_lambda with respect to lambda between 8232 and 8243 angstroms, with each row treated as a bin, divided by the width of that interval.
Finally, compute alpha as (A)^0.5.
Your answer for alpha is 10.8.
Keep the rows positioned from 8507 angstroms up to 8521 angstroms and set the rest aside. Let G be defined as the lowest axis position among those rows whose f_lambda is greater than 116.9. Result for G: 8508.15 angstroms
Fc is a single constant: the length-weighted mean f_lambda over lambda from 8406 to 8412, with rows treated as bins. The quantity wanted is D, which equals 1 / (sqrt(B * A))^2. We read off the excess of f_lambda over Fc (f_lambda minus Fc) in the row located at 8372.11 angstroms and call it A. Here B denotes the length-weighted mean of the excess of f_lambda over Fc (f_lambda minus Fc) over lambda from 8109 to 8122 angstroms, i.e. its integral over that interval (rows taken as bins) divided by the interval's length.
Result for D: 0.124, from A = 1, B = 8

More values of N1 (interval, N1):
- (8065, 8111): 116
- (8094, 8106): 115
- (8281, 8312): 112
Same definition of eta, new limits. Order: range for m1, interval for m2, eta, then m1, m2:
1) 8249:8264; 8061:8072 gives -5.7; 2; -8.0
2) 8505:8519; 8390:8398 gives 1.0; -2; 0.0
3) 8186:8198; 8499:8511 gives -0.9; 10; 0.7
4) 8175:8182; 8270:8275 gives 1.1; -12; 1.4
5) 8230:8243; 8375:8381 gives 0.1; 2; 2.0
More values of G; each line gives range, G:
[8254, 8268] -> 8261.05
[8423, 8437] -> 8432.09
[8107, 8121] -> 8108.40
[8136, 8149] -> 8138.32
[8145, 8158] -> 8145.82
